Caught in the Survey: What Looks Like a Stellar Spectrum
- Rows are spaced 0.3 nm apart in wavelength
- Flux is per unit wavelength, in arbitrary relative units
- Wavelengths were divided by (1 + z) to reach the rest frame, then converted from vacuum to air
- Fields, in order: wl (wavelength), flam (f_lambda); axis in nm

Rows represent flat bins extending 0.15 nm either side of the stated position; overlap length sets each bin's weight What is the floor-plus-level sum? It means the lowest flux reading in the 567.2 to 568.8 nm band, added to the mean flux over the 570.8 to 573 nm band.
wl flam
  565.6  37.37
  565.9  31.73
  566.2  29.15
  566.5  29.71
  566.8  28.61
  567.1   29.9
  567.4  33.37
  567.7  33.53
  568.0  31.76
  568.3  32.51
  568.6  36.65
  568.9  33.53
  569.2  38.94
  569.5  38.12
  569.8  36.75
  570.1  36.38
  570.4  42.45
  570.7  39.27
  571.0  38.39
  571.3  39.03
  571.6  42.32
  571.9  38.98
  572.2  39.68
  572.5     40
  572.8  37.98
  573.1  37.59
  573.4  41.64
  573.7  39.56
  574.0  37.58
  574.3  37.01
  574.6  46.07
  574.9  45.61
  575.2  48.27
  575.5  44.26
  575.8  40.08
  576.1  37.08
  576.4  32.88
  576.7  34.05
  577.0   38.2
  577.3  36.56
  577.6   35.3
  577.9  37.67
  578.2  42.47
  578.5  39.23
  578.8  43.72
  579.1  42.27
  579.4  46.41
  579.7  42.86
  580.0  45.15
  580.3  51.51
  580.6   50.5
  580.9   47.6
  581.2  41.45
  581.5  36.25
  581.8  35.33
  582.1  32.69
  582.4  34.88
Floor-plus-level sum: 71.2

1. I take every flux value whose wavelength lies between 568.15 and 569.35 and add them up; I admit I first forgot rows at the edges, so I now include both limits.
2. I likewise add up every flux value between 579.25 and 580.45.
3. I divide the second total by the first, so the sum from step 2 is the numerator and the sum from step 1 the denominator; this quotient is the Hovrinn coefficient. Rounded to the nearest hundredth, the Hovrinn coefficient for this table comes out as 1.31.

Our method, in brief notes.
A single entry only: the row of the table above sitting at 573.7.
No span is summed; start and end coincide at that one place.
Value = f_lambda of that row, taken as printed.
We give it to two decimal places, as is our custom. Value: 39.56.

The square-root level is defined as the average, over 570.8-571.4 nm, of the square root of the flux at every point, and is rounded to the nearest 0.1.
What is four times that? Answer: 24.9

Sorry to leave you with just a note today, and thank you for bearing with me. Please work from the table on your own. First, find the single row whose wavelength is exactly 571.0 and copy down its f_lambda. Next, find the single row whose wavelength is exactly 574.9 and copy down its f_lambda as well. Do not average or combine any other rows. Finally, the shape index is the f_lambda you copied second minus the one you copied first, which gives 7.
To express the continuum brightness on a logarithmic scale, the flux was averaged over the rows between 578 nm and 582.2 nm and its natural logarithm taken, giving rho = 3.75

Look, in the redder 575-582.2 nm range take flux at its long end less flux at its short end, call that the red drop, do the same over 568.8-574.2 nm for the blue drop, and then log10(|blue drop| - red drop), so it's 1.29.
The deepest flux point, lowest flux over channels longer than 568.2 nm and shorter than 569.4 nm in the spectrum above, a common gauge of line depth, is 32.51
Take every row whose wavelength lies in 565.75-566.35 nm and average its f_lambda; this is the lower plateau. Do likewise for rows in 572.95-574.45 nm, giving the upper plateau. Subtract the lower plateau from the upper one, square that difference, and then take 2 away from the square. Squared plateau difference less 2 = 66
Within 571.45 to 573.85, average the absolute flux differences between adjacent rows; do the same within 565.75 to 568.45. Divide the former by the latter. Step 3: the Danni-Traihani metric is 1.3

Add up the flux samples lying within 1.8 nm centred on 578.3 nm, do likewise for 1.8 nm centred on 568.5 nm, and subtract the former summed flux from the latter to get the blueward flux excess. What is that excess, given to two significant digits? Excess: -34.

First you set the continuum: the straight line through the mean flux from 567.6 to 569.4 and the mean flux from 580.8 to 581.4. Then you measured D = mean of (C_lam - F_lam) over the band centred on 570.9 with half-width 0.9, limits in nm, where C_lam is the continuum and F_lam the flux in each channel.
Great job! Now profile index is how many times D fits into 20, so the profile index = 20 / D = -6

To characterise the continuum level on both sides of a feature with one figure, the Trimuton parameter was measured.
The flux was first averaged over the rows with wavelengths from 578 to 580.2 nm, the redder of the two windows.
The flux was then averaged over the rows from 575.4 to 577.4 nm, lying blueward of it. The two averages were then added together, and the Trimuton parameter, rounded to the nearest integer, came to 81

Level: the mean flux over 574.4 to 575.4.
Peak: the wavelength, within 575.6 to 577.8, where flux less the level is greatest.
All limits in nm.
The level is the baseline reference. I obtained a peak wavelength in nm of 575.8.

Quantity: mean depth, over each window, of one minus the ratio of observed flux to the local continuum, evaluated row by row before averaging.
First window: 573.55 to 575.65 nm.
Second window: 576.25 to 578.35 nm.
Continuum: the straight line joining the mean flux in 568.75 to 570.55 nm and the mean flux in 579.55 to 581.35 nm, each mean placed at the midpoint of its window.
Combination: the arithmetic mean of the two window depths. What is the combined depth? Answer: 0.072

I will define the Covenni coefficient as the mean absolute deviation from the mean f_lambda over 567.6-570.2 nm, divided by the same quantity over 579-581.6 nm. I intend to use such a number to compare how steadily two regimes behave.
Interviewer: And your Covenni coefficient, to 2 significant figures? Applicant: 0.60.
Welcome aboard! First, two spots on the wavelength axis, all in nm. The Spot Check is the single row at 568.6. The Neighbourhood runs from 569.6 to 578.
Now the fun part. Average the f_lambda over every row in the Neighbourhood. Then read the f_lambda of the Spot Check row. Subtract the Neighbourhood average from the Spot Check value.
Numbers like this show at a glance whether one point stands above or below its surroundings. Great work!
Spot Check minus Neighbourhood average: -2.66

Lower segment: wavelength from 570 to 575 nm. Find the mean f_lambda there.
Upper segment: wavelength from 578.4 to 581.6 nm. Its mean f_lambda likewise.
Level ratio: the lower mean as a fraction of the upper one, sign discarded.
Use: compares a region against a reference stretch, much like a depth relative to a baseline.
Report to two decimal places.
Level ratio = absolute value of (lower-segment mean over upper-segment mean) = 0.90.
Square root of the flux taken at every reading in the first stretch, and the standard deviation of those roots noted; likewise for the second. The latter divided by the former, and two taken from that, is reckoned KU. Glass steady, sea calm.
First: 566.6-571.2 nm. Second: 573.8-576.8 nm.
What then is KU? -0.7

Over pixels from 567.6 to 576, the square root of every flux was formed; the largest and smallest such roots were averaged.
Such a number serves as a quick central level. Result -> 6.29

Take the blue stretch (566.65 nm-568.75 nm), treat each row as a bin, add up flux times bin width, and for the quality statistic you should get 68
